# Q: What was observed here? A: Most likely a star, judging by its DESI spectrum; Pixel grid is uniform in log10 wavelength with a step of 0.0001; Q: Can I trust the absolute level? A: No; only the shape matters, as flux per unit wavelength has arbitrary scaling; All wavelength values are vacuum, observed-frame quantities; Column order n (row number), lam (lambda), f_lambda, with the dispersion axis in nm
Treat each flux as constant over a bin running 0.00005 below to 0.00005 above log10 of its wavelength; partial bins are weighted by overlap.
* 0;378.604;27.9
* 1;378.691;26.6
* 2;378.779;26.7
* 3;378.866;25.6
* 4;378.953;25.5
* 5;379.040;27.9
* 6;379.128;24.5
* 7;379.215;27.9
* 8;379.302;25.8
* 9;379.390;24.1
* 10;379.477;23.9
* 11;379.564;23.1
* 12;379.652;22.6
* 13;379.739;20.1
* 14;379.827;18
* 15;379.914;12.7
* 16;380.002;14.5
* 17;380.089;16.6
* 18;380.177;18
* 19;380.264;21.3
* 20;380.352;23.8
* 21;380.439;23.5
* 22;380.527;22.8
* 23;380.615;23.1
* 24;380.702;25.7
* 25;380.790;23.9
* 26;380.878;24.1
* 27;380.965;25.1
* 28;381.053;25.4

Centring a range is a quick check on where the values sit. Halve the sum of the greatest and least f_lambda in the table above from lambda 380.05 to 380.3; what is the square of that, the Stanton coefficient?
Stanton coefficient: 359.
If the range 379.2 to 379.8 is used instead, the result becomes 576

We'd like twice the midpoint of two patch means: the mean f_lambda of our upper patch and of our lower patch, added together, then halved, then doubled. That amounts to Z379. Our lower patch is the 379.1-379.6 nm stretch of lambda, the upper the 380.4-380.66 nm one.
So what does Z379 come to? 48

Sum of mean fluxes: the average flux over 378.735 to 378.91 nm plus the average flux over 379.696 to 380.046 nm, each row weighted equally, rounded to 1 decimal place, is 42.5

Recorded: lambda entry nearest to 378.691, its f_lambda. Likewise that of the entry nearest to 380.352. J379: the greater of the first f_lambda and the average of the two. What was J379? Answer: 26.6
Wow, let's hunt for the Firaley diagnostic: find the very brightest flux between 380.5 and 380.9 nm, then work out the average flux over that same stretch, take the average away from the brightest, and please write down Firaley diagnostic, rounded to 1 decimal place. 1.8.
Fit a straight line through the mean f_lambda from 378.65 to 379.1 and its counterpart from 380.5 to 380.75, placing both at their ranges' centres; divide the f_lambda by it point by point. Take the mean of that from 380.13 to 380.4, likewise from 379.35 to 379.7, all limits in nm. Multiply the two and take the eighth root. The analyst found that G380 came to 0.971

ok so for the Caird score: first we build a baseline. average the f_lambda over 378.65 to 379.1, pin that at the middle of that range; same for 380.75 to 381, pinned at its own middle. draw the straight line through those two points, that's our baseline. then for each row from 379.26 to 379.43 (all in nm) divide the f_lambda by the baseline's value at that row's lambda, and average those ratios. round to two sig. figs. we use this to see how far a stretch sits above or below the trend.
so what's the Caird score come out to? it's 0.96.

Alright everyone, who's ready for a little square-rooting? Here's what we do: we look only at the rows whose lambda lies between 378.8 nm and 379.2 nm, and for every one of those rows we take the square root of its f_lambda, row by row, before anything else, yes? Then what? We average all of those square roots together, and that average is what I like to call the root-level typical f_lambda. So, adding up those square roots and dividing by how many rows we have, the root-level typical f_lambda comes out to 5.1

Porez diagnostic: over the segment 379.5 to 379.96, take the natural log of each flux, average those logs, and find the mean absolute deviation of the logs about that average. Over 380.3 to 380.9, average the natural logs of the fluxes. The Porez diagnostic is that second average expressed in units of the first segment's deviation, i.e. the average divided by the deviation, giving 18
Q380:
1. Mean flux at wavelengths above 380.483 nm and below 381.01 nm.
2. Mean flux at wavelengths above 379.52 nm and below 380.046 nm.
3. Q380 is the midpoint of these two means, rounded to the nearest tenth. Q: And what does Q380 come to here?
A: 21.3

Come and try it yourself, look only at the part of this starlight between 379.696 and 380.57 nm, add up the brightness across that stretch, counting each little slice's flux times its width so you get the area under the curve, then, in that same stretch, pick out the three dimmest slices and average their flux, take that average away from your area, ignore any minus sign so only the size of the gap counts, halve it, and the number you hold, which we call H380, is 1.1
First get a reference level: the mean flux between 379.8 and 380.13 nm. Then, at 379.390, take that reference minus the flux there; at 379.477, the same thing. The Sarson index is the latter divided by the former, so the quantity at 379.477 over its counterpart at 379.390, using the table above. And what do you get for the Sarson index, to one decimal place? 1.0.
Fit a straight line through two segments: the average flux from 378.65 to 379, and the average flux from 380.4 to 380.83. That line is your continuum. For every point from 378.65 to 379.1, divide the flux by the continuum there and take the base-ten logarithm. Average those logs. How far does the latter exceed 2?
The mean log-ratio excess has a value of -1.99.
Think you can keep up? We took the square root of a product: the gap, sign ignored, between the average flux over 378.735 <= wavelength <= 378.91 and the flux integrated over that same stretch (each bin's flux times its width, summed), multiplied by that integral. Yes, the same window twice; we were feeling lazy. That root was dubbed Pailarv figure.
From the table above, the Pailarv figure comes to 9.9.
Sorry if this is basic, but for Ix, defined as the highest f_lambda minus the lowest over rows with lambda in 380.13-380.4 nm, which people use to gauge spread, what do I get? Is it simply 5.8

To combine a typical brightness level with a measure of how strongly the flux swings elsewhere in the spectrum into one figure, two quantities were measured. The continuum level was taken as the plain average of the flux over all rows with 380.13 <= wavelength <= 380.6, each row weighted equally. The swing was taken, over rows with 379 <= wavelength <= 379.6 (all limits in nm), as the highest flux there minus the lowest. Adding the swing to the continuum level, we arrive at 26.7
